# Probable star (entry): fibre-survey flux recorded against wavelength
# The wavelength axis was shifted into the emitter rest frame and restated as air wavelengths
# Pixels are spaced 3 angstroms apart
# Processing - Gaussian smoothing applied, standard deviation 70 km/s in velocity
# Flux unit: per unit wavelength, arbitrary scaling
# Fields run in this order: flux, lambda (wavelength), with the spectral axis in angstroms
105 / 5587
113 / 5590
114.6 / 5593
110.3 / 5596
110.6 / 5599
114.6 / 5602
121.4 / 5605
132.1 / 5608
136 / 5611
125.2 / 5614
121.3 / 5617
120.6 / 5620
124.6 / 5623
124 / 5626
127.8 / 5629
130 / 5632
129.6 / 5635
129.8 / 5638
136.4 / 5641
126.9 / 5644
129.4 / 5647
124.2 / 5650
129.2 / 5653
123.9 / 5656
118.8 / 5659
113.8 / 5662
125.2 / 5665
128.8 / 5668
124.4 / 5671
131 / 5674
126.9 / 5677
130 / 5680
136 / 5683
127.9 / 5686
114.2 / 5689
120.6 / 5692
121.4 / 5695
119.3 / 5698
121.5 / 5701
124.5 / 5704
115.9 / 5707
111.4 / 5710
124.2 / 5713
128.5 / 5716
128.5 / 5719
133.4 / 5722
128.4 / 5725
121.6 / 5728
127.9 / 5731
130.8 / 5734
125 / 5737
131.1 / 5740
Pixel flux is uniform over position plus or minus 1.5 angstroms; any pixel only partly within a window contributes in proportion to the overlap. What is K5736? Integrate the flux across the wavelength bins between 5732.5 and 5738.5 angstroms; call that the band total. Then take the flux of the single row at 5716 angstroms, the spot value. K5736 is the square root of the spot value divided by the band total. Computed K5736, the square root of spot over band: 0.409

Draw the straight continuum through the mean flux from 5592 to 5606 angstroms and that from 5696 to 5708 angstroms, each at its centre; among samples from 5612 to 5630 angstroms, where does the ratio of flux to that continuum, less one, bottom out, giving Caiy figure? 5620 angstroms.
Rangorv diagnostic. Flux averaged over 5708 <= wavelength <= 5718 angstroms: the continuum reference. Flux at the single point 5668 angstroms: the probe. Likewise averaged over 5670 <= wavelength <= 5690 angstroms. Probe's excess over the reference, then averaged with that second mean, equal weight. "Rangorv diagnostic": 67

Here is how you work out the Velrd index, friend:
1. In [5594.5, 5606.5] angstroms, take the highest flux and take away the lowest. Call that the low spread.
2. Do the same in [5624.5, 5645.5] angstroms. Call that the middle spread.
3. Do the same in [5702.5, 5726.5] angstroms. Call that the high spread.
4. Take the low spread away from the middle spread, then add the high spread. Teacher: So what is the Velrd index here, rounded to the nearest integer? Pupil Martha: 23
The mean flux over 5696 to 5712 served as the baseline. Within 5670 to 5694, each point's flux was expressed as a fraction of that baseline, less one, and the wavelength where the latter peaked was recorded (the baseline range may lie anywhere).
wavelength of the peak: 5683 angstroms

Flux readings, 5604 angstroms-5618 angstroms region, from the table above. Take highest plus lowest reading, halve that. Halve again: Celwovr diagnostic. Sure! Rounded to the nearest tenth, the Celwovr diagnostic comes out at 64.3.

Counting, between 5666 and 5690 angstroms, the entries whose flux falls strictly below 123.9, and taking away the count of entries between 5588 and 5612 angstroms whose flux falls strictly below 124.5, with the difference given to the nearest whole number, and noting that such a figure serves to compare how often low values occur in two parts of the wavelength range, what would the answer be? -5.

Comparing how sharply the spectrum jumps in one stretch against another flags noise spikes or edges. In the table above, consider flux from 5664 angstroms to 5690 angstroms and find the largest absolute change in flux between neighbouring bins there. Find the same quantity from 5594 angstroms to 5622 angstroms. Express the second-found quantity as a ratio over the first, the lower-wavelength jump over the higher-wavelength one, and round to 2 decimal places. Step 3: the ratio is 0.79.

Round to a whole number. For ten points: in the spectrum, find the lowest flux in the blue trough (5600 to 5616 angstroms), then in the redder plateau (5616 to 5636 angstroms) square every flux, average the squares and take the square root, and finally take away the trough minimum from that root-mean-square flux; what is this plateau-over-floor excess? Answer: 11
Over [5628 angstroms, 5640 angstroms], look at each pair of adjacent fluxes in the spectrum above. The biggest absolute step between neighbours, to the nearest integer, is 2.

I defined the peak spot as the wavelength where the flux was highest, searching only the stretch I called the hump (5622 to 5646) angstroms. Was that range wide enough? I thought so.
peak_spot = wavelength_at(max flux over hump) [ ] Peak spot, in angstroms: 5641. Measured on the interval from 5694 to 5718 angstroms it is 5716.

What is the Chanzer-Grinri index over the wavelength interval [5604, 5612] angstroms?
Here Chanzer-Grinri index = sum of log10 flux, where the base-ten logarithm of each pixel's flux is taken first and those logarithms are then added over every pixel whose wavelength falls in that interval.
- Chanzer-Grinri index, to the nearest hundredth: 6.34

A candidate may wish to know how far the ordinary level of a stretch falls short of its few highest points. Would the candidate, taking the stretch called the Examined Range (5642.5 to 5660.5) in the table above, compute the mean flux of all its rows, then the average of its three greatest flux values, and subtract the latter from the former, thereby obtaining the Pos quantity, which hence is -3.1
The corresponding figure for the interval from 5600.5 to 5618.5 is -6.0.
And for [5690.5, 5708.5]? -1.9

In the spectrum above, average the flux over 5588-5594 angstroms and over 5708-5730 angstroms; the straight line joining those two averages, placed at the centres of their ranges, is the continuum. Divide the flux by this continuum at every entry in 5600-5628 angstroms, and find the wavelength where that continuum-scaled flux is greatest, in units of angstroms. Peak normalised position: 5611 angstroms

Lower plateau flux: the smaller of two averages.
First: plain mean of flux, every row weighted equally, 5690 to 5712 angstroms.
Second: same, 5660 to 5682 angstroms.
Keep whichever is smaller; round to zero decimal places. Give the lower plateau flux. 119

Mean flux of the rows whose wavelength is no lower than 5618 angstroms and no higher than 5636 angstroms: 126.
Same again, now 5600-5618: 125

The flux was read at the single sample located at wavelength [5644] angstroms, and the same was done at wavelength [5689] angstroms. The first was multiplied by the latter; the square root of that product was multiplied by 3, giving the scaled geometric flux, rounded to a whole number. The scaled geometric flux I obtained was 361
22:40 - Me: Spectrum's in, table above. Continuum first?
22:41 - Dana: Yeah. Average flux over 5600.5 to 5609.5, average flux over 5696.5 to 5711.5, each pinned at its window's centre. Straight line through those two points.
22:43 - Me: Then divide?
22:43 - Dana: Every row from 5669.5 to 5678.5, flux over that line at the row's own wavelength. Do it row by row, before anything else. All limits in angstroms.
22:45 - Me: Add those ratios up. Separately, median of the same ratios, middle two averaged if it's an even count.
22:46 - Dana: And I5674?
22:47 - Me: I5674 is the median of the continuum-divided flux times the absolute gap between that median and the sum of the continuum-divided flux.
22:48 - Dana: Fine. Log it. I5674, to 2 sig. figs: 2.3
